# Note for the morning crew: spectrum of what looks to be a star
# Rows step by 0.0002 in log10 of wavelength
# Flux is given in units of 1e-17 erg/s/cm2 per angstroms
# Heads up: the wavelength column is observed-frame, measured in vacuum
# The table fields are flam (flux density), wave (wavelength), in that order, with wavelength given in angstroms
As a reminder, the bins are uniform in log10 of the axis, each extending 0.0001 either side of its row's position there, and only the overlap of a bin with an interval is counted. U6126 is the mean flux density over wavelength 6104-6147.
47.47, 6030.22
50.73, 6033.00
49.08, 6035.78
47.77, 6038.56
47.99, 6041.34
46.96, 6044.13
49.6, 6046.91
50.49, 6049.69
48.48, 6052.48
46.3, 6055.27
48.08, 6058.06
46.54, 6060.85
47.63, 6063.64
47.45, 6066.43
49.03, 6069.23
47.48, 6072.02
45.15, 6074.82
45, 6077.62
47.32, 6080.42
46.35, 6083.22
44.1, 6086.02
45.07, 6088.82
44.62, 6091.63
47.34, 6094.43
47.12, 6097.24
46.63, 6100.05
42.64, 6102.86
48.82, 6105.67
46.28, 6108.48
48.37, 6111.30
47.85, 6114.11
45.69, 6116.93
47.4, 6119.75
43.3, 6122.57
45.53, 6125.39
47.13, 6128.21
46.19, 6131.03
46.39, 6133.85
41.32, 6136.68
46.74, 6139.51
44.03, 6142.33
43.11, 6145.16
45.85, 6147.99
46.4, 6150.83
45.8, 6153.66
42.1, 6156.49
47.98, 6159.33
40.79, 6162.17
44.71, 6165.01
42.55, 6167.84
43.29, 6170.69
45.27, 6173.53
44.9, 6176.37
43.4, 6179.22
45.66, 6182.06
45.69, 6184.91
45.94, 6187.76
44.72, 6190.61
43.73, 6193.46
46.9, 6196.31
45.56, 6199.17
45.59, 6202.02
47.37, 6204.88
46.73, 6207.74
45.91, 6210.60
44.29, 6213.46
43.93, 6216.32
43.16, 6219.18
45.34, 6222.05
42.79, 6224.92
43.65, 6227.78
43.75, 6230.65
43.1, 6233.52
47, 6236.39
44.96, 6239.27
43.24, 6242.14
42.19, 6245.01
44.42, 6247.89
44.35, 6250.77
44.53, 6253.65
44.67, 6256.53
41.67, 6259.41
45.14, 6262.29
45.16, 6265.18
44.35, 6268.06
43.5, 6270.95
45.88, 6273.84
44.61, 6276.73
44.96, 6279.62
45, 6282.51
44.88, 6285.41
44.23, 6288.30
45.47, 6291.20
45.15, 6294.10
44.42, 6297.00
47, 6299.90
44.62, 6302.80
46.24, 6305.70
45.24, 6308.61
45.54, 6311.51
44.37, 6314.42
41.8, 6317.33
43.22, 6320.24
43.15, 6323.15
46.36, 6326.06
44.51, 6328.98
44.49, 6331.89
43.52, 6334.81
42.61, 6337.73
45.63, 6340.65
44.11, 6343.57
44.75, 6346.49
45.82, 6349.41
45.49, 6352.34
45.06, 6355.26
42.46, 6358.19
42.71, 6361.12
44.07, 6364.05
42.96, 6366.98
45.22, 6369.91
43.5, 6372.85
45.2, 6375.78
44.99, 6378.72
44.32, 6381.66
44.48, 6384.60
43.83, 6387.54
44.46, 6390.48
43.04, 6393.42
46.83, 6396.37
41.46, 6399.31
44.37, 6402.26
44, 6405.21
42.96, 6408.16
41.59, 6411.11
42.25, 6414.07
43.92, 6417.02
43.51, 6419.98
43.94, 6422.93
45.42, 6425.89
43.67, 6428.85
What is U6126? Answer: 45.9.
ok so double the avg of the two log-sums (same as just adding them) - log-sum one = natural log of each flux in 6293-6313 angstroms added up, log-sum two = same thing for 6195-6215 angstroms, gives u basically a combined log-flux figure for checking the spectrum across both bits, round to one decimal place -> 53.5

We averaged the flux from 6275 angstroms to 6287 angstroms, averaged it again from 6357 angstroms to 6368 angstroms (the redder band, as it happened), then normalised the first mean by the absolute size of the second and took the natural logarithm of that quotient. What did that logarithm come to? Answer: 0.04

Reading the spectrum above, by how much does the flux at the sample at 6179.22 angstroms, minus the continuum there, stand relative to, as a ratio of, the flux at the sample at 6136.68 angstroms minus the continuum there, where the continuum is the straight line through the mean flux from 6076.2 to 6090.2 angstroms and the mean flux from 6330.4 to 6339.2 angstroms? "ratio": 0.4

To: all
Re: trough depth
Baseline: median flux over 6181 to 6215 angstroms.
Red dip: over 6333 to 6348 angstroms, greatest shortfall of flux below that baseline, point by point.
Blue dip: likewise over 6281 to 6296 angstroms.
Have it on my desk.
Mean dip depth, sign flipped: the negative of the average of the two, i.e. -2.3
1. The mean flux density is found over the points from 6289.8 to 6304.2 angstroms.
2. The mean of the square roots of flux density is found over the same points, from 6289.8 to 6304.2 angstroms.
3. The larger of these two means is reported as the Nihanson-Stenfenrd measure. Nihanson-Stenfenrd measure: 45.3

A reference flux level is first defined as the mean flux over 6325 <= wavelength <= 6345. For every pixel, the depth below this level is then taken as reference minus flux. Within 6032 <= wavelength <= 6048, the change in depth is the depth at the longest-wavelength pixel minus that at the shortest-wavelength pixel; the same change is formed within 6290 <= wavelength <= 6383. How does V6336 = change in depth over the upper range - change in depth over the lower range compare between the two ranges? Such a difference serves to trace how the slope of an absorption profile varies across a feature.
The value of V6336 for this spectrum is 0.0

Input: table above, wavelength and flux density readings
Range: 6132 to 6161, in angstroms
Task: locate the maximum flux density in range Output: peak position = 6159.33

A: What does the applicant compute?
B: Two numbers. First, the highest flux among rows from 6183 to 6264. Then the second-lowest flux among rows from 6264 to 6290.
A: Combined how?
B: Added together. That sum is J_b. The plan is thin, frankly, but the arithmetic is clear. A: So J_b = 91.6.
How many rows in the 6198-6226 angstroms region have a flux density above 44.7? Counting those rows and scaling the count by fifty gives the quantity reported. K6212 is 300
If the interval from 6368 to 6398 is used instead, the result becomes 200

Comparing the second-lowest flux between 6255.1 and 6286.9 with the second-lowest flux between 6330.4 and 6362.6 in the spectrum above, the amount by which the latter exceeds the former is -0.9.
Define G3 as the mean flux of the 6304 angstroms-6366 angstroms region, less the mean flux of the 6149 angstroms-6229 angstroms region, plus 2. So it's 1.5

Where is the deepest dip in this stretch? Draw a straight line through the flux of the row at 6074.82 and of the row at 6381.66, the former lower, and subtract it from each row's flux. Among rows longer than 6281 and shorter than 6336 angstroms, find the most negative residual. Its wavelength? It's 6317.33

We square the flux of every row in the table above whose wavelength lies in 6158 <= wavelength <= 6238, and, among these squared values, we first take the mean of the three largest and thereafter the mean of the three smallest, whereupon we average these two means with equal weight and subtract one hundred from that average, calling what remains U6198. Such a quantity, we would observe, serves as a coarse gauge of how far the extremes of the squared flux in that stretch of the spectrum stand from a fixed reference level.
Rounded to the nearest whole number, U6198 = 1910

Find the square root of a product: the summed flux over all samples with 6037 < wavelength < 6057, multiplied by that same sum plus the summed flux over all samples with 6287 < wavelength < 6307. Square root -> 470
